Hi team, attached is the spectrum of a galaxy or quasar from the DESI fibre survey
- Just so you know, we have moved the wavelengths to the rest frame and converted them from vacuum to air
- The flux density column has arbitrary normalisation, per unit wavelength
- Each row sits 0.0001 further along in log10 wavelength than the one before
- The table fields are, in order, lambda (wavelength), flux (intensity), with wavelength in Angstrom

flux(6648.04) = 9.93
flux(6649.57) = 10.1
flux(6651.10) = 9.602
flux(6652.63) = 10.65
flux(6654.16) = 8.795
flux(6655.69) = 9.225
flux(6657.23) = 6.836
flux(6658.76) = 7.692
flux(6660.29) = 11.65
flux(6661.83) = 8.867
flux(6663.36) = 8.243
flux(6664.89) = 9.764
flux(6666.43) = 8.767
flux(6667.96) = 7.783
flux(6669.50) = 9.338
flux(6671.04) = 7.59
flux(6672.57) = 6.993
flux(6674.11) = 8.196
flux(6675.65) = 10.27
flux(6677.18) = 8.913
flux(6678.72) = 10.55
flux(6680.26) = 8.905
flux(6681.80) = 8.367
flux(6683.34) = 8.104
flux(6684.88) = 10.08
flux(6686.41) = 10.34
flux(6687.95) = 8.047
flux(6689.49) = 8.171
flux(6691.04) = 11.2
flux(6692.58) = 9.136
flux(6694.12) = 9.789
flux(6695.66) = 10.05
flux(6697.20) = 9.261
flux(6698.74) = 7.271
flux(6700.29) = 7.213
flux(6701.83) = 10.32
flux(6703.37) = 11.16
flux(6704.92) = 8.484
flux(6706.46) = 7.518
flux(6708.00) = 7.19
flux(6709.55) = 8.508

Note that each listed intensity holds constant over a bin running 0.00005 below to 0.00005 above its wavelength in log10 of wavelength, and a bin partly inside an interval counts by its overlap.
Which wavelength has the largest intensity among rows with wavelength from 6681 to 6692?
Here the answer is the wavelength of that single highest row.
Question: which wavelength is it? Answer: 6691.04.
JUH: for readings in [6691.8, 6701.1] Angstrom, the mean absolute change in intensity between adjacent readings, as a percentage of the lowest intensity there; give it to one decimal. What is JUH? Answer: 10.4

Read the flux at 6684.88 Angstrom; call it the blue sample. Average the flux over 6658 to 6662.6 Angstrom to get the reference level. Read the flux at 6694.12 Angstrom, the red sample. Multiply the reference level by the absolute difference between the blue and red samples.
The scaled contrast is 2.7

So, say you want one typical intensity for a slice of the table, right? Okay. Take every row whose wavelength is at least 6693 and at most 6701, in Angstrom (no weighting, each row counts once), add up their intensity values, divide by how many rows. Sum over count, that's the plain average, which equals 8.7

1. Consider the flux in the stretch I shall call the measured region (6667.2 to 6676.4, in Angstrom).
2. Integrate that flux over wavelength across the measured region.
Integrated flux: 77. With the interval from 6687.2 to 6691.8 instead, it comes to 42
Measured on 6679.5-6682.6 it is 27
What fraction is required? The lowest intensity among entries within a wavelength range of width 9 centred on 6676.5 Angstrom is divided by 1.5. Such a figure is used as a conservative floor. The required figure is 4.7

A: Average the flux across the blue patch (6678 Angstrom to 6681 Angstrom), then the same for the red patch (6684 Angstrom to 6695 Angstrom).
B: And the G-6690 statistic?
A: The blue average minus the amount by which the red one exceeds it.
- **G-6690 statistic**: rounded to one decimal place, 9.9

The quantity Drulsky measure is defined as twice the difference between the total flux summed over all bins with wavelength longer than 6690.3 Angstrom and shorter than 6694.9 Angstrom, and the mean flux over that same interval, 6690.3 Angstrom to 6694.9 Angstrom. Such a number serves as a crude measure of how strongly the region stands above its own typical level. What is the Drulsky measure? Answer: 40.2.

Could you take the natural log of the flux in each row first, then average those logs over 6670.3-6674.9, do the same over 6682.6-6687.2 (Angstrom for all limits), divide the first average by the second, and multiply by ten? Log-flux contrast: 9.0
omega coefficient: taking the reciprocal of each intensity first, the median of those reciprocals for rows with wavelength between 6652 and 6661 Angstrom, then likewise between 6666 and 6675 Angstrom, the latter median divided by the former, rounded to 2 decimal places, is 1.13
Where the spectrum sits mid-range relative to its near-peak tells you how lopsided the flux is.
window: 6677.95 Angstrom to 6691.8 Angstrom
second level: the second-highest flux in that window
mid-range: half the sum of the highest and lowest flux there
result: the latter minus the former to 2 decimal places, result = -0.93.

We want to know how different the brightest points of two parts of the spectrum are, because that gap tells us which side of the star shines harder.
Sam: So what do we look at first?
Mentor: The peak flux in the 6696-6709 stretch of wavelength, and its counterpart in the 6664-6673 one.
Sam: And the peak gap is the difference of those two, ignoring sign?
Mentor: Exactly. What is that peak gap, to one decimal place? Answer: 1.4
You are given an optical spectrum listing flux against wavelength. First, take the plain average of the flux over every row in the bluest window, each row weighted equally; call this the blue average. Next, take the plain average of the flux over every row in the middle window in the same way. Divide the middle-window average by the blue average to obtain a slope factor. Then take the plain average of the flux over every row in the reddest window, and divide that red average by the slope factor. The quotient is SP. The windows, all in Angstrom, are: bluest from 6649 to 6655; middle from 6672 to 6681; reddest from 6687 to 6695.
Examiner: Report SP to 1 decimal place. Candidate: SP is 10.1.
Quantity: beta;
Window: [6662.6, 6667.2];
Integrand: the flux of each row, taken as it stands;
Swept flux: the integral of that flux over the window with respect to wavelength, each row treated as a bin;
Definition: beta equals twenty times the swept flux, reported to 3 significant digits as 822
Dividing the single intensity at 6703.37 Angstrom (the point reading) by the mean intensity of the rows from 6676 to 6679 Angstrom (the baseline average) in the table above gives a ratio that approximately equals 1.15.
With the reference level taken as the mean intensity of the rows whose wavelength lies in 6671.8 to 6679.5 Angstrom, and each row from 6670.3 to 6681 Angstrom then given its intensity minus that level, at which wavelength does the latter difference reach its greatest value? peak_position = 6678.72 Angstrom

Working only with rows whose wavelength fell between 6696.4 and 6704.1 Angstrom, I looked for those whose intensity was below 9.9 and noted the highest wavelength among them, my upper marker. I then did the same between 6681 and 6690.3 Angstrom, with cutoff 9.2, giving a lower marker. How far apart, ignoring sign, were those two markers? 10.8 Angstrom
